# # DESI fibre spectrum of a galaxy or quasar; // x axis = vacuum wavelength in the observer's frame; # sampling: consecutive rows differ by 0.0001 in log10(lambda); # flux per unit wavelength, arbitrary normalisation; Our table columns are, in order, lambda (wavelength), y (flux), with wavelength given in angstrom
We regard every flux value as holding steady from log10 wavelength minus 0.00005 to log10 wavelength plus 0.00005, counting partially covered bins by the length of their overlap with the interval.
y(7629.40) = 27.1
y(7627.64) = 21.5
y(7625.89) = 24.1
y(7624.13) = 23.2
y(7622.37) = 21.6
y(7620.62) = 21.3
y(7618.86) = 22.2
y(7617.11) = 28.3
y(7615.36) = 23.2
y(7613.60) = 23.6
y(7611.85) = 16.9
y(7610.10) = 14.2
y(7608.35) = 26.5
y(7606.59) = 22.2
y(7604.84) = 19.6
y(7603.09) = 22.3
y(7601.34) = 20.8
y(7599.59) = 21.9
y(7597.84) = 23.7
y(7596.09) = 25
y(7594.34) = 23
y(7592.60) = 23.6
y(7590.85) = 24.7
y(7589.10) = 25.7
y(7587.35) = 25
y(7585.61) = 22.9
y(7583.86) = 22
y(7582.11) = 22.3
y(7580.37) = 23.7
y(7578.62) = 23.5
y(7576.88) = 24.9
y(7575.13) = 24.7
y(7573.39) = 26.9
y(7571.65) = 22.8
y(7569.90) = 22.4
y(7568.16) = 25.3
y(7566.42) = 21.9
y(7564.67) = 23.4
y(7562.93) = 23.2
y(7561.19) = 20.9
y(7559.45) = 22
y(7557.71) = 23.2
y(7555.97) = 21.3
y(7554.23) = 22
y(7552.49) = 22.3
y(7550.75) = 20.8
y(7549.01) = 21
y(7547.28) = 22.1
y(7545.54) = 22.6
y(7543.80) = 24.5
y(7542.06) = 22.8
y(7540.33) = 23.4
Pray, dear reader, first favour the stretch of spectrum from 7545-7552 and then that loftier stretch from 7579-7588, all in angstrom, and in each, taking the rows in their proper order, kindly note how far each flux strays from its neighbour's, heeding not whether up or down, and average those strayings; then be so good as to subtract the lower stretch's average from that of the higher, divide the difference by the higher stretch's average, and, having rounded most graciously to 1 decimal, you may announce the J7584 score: 0.5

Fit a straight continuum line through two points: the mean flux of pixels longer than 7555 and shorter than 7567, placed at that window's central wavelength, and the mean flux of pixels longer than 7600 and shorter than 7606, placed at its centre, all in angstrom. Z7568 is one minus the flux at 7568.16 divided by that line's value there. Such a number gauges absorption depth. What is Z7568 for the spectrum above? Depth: -0.15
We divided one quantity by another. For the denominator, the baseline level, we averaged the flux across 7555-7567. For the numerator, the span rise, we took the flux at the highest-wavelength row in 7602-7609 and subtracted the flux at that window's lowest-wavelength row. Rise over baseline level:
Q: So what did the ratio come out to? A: 0.19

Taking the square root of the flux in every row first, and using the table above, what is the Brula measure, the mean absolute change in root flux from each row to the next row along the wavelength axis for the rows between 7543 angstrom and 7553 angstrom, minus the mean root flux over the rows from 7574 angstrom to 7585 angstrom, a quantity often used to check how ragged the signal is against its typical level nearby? -4.7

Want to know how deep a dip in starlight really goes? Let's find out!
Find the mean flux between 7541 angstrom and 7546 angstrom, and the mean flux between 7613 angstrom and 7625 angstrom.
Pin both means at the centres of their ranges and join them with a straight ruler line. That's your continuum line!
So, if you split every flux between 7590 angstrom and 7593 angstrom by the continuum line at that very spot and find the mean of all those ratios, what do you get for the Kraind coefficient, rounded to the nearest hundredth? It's 1.04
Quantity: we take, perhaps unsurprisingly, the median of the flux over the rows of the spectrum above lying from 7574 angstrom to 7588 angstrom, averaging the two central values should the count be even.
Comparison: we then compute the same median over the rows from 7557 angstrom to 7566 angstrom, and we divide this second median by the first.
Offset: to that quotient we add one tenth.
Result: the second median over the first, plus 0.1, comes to 1.08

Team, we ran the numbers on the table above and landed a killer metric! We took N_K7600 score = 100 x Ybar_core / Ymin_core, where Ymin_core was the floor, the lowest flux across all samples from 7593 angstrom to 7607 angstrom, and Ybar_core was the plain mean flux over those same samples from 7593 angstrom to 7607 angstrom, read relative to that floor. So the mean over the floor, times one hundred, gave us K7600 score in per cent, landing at 114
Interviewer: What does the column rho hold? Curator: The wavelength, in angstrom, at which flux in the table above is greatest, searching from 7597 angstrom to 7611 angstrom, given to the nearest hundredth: 7608.35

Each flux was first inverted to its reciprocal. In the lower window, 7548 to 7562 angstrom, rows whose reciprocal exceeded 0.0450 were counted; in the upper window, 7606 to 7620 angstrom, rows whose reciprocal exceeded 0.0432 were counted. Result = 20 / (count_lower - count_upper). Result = 10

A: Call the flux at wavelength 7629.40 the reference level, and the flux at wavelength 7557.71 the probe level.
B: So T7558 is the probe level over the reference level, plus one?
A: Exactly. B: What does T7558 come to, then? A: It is 1.86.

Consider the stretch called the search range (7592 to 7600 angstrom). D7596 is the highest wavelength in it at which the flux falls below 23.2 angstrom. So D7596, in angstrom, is 7599.59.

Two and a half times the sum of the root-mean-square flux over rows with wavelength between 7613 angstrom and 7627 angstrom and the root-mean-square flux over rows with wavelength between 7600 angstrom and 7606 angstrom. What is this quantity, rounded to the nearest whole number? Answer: 111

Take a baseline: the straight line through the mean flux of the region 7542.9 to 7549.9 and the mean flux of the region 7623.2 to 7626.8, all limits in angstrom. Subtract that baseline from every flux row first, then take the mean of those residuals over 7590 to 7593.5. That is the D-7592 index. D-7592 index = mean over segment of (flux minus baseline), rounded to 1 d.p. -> 1.0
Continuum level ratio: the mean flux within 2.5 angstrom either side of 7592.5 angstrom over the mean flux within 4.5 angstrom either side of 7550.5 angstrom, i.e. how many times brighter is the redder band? 1.10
